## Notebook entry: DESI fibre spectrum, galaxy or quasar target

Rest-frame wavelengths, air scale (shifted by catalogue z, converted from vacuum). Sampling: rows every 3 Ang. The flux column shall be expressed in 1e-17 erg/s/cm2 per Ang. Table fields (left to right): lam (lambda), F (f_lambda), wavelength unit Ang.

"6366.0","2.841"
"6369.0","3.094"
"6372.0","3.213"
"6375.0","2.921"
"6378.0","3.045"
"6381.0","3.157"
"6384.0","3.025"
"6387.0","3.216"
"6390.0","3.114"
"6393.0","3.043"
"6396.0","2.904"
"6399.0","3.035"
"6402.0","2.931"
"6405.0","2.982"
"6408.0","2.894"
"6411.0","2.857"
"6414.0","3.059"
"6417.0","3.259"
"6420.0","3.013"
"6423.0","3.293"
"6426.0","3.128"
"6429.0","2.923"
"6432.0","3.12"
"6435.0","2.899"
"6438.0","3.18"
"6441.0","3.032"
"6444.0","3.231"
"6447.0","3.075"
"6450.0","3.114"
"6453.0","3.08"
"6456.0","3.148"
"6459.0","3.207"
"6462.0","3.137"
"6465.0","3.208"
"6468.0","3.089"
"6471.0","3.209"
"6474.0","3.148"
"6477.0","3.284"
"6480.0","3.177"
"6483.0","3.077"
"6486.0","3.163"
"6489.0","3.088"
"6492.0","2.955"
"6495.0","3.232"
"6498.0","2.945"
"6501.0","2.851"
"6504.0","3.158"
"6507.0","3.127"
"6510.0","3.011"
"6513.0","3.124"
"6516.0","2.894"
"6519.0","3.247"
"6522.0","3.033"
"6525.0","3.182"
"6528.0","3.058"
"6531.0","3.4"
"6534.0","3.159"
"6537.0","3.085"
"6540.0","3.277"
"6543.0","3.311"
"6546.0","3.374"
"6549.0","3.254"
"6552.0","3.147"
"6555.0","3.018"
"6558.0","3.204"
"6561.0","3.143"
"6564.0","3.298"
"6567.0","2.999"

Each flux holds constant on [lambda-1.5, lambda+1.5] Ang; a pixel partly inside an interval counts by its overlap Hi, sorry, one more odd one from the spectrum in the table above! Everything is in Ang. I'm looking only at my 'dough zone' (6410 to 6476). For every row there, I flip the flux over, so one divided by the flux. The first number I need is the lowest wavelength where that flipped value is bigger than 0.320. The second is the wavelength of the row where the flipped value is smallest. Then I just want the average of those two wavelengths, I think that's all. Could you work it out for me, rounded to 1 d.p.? 6417.0 Ang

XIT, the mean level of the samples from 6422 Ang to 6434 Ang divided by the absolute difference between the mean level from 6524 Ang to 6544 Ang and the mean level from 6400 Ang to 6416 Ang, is 12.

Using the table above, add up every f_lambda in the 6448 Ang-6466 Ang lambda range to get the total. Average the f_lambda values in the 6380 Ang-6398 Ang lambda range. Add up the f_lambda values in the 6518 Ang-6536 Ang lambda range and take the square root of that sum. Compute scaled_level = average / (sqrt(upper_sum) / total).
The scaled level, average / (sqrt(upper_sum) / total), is 13.3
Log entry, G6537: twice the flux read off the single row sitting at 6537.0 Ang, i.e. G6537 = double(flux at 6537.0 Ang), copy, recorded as 6.17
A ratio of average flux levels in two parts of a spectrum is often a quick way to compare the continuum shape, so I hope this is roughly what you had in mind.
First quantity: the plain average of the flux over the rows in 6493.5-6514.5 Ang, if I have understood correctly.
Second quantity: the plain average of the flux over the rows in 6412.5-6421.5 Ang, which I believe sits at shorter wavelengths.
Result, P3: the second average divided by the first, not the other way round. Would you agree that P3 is 1.02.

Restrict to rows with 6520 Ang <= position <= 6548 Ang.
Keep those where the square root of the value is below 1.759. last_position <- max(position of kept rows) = 6537.0 Ang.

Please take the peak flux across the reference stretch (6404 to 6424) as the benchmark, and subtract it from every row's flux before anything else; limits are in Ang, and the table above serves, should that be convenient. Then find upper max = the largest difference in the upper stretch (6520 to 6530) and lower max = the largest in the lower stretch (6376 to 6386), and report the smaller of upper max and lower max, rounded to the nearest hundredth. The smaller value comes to -0.14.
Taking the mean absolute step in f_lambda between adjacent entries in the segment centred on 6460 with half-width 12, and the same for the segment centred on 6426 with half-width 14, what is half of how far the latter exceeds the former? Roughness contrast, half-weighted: 0.074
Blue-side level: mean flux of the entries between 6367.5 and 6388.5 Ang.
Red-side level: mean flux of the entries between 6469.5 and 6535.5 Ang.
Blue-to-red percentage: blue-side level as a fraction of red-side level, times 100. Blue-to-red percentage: 99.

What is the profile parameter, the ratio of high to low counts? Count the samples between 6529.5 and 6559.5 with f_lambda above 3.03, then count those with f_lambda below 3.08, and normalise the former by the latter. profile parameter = 9.0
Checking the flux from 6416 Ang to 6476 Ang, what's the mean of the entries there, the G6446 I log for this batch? 3.12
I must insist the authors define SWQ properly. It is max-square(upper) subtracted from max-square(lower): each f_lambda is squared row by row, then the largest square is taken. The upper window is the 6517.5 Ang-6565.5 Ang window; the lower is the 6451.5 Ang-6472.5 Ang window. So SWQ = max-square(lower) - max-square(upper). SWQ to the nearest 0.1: -1.3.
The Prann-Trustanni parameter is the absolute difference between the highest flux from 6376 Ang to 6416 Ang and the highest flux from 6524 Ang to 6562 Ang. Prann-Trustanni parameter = 0.18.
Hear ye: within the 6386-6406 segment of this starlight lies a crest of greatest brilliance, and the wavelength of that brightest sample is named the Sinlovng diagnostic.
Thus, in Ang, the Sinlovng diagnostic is 6387.0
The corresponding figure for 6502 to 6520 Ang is 6519.0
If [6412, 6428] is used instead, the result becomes 6423.0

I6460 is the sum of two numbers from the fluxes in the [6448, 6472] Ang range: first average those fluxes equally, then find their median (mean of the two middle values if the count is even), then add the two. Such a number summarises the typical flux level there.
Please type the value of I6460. 6.29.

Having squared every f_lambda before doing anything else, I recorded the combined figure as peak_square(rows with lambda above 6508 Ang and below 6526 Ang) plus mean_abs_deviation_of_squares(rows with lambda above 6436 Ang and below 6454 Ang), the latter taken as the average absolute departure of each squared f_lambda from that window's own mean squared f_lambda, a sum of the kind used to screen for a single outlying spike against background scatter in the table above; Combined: 10.9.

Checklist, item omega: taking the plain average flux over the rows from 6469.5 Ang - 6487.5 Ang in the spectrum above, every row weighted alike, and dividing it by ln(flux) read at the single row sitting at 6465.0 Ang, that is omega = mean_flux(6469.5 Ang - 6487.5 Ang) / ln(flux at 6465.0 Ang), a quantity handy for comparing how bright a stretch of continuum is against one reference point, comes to 2.72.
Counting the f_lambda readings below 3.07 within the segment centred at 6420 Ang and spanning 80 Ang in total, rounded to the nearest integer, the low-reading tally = 13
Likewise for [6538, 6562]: 1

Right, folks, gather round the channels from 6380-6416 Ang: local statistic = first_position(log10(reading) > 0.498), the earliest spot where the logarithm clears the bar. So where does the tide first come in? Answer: 6381.0 Ang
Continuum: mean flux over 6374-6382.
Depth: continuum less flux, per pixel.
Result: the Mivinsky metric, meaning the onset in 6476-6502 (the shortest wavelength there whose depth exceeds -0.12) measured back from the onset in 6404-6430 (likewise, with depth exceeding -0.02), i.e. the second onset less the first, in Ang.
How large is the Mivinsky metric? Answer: -78 Ang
